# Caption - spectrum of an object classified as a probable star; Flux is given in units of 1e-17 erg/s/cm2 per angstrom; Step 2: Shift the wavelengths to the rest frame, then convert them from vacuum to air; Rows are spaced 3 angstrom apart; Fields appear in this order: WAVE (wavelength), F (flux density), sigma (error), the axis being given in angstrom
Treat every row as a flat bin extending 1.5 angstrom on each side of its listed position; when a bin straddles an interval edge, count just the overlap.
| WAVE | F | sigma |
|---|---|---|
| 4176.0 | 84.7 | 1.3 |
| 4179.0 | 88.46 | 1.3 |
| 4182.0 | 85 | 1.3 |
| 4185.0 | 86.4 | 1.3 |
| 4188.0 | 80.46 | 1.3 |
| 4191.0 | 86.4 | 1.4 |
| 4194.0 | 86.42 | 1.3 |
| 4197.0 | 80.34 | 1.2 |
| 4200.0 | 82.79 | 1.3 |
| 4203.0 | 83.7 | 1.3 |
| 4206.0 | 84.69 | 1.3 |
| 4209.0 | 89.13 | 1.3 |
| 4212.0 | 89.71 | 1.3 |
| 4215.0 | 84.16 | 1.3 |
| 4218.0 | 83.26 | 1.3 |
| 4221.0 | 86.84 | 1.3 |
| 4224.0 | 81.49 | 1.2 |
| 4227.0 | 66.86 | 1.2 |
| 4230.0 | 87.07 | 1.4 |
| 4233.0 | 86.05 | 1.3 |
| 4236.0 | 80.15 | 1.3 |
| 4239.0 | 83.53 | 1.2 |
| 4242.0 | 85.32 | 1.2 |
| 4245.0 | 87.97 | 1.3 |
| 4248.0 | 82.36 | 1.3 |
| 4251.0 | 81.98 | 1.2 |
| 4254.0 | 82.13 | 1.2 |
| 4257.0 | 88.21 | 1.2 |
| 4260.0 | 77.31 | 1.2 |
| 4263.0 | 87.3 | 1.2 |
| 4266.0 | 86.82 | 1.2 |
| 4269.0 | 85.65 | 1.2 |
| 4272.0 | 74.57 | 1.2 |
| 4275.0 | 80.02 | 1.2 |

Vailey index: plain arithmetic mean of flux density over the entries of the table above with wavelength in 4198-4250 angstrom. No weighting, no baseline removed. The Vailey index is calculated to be 83.8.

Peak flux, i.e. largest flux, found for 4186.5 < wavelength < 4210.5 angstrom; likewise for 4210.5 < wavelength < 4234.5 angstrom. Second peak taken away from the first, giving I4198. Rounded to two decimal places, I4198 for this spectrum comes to -0.58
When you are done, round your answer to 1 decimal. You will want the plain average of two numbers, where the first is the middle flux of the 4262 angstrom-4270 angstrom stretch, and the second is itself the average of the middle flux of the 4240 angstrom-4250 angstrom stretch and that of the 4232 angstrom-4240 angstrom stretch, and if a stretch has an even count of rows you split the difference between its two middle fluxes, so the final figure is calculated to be 85.6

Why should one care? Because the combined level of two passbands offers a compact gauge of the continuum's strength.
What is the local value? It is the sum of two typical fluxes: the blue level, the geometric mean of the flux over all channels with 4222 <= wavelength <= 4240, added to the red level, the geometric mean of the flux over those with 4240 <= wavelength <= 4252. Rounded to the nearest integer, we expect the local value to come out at 165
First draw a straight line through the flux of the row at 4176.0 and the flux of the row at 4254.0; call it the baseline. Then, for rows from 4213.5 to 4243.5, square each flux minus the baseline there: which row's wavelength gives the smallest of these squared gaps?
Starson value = 4218.0 angstrom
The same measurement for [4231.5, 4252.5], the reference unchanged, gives 4248.0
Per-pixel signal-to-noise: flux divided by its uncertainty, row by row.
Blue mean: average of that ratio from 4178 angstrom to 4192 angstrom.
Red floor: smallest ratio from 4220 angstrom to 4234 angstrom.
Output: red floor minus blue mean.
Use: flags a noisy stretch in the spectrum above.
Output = -9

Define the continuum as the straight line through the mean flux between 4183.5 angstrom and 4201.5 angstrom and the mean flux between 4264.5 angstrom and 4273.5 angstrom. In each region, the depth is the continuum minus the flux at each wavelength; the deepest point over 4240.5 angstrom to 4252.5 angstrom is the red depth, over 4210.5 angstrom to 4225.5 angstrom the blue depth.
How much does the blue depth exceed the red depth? 1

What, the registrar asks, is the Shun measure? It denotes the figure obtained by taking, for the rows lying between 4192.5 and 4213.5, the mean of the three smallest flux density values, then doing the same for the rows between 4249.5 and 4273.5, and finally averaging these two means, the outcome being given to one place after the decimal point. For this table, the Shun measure 80.1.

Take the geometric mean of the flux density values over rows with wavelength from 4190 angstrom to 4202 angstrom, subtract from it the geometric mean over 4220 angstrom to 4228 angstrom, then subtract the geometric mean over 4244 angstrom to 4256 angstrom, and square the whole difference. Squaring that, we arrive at 6014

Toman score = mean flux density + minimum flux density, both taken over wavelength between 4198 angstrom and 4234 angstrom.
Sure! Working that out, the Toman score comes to 151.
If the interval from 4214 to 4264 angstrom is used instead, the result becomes 150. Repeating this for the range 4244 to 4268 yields 162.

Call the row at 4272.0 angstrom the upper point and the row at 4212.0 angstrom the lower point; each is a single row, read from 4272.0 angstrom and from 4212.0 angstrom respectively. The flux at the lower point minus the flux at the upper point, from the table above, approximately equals 15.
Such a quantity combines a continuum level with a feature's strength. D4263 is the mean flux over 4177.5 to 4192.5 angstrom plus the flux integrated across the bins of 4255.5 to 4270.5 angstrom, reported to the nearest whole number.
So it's 1361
